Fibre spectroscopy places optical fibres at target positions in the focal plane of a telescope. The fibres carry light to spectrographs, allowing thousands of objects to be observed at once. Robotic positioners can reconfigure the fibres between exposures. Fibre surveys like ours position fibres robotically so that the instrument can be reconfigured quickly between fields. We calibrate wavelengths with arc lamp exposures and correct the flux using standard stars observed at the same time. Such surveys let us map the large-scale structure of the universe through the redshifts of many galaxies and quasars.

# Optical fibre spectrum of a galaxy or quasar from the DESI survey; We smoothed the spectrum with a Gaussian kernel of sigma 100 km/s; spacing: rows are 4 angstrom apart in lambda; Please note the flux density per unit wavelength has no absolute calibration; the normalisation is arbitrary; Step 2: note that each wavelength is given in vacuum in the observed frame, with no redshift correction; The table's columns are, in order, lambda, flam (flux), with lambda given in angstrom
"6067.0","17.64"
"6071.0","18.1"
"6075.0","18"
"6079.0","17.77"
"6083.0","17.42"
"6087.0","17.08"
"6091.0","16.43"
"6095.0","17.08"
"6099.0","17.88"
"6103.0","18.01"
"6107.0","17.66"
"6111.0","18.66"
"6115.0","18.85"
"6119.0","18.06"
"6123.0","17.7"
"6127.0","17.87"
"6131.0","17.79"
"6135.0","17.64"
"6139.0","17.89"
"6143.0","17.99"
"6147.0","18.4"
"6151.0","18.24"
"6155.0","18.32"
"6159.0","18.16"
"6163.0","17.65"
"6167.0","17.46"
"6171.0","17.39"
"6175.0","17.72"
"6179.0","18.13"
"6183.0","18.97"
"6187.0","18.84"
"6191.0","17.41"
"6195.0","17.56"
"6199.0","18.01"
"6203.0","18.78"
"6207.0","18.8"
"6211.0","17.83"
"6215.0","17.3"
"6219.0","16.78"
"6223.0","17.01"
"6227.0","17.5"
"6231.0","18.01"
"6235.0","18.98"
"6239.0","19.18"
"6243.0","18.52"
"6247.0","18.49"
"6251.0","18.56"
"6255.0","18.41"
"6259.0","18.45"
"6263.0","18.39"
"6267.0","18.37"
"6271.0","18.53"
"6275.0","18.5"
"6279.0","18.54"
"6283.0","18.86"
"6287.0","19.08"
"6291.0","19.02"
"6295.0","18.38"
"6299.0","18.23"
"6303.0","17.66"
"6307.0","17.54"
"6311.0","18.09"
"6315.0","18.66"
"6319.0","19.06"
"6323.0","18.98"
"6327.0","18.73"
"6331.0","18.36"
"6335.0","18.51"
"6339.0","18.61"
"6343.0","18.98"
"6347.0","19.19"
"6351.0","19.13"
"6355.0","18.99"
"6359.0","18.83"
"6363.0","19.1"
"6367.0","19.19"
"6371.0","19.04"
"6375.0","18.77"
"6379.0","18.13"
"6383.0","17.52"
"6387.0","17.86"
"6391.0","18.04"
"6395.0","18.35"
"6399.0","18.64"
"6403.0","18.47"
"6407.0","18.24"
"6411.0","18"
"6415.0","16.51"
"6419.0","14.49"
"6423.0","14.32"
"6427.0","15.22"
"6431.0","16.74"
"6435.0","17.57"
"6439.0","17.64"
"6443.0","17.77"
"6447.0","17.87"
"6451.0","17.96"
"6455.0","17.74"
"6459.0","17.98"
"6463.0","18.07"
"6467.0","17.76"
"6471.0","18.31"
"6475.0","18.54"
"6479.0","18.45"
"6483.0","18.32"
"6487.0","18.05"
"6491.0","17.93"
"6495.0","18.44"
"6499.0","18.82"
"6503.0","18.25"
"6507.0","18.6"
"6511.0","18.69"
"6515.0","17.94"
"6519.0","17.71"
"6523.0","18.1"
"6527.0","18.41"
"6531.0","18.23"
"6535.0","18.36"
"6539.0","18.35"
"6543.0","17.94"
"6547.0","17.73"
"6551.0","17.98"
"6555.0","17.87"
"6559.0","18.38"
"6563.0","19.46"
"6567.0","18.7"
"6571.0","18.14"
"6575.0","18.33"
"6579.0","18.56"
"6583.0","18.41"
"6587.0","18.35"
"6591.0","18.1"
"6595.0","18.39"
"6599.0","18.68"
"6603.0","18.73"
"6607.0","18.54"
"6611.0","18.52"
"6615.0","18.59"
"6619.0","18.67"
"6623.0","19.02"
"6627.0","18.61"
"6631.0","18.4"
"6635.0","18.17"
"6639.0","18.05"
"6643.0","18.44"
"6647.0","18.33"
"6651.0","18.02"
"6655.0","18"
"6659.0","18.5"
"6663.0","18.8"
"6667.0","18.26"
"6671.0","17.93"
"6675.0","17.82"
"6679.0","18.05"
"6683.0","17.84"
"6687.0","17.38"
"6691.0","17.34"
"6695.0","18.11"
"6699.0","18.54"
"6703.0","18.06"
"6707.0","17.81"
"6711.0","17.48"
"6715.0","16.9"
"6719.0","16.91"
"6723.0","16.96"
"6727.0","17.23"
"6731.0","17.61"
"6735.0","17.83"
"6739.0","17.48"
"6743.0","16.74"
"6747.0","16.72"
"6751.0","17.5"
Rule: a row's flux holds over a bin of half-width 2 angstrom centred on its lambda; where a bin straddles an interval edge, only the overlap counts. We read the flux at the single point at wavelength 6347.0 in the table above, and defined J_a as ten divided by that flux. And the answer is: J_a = 0.52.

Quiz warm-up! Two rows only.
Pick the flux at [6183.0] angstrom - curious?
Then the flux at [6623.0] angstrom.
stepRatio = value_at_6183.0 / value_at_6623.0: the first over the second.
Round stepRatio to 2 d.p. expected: 1.00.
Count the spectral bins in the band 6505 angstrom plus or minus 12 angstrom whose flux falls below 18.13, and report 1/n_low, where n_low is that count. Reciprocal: 1.00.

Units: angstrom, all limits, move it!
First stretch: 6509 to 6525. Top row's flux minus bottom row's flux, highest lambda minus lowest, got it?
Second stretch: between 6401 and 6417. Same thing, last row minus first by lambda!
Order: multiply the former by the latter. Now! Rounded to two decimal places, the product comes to 1.16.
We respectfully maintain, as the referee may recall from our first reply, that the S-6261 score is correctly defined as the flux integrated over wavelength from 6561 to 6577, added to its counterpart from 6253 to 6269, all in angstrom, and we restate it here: 593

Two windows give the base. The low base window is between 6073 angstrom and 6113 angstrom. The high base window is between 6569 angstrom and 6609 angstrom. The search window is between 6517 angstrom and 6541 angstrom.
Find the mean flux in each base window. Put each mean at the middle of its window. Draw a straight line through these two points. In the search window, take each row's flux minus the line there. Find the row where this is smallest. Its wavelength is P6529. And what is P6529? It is 6519.0 angstrom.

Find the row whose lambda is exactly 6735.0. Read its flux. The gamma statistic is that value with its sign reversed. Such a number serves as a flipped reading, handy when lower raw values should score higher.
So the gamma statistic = -17.8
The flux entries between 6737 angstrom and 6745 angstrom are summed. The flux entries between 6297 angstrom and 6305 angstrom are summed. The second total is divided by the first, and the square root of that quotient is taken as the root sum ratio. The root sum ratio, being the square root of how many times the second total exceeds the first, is 1.024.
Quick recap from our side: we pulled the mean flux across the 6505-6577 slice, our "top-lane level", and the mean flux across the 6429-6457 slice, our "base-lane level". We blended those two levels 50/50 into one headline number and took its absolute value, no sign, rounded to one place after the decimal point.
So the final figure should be 17.9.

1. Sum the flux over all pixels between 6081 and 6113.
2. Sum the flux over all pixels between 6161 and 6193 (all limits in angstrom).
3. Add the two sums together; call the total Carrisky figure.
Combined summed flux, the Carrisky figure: 284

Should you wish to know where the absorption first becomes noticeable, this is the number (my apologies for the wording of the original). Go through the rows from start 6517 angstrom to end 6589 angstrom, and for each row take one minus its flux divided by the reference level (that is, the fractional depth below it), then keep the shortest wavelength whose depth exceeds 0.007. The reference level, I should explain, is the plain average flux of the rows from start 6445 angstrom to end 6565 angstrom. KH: 6519.0 angstrom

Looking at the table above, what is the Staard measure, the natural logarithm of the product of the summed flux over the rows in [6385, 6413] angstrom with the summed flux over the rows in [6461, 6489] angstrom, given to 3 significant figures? 9.70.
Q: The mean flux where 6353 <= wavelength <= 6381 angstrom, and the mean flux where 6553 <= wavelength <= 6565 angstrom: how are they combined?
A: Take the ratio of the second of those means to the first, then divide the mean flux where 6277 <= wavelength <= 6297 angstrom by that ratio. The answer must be 19.1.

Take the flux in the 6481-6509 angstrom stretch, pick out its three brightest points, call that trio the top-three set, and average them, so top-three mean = 18.6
